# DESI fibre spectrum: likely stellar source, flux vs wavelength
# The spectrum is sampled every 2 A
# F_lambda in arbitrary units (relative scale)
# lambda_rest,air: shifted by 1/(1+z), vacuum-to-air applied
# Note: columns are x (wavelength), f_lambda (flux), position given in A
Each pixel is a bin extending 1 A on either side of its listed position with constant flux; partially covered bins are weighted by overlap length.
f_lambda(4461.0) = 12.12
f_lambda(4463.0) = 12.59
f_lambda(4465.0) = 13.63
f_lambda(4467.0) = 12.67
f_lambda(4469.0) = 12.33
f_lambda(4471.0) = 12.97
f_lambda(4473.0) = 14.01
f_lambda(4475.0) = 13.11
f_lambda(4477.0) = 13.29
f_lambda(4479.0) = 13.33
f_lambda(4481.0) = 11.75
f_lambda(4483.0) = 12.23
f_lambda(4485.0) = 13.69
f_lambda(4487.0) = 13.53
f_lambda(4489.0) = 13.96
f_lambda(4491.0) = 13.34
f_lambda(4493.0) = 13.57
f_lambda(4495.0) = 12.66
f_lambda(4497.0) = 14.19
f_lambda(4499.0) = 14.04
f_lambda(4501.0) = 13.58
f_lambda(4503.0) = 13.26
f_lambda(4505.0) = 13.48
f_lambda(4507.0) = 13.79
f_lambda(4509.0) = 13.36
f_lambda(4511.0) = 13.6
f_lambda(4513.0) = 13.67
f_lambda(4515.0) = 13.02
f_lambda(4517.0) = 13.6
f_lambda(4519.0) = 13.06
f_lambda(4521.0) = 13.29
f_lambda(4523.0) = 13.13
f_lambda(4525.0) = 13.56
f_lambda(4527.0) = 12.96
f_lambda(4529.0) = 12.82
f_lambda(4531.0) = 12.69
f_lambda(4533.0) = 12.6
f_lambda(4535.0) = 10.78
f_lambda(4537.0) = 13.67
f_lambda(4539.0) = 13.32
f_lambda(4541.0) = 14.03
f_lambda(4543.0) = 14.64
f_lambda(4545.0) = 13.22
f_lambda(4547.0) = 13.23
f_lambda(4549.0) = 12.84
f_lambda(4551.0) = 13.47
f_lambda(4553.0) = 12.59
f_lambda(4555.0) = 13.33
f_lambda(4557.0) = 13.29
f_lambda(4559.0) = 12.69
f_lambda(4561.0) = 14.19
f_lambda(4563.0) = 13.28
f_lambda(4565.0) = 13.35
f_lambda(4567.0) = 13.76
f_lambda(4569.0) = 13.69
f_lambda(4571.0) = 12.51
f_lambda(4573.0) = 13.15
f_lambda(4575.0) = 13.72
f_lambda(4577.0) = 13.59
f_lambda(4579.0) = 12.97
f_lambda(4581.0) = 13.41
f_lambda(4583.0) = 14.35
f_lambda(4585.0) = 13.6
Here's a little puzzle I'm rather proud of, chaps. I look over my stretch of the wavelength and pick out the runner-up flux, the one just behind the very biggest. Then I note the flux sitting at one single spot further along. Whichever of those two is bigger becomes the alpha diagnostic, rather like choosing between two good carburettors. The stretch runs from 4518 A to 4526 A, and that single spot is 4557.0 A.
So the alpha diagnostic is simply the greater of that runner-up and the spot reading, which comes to 13.3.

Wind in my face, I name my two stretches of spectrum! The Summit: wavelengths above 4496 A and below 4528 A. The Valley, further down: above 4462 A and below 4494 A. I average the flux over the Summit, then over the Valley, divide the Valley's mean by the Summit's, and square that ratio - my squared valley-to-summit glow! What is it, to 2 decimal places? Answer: 0.95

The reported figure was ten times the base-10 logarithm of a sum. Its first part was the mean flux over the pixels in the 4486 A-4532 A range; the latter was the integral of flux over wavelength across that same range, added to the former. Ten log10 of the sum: 28.0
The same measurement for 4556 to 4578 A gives 24.9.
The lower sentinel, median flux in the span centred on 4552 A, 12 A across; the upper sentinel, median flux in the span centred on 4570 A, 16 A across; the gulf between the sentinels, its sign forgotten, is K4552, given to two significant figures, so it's 0.21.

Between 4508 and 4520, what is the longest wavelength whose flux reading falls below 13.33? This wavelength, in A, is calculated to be 4519.0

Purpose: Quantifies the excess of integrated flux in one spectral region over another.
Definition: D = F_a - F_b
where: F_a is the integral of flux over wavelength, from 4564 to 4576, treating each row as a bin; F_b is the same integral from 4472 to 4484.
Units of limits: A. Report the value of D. 4.9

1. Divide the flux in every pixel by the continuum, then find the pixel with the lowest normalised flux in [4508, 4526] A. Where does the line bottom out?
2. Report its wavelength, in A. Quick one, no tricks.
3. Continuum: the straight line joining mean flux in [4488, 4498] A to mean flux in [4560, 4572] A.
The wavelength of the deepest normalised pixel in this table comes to 4515.0 A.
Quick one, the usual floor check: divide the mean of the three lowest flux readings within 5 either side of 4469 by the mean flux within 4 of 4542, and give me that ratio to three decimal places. 0.917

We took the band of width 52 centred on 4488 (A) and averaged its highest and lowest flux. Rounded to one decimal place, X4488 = 13.0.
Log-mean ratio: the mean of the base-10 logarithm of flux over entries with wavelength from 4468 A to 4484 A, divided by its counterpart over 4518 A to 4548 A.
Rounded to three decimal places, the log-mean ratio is 0.993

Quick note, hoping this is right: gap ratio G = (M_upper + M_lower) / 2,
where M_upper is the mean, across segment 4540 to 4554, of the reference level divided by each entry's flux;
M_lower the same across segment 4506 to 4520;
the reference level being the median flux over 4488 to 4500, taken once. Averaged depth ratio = 1.03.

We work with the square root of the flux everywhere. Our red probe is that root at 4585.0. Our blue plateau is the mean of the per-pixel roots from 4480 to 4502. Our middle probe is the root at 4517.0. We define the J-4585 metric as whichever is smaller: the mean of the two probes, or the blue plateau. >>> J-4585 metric 3.65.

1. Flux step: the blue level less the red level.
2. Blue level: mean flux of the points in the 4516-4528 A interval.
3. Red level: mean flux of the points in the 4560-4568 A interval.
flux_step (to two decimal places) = -0.38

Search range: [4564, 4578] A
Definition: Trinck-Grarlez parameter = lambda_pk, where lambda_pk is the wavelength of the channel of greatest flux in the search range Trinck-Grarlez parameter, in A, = 4567.0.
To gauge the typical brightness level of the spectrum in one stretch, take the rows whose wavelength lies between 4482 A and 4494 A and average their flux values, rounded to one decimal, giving 13.4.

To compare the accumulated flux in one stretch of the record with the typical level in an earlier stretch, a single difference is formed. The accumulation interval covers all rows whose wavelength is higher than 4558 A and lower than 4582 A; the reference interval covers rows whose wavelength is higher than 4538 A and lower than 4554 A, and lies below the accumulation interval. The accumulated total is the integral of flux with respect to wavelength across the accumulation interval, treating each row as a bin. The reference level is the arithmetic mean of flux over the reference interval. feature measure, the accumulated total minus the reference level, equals 307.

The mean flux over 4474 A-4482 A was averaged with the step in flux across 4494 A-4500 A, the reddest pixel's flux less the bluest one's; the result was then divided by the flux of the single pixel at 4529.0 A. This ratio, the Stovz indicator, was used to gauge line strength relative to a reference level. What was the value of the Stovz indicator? 0.56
